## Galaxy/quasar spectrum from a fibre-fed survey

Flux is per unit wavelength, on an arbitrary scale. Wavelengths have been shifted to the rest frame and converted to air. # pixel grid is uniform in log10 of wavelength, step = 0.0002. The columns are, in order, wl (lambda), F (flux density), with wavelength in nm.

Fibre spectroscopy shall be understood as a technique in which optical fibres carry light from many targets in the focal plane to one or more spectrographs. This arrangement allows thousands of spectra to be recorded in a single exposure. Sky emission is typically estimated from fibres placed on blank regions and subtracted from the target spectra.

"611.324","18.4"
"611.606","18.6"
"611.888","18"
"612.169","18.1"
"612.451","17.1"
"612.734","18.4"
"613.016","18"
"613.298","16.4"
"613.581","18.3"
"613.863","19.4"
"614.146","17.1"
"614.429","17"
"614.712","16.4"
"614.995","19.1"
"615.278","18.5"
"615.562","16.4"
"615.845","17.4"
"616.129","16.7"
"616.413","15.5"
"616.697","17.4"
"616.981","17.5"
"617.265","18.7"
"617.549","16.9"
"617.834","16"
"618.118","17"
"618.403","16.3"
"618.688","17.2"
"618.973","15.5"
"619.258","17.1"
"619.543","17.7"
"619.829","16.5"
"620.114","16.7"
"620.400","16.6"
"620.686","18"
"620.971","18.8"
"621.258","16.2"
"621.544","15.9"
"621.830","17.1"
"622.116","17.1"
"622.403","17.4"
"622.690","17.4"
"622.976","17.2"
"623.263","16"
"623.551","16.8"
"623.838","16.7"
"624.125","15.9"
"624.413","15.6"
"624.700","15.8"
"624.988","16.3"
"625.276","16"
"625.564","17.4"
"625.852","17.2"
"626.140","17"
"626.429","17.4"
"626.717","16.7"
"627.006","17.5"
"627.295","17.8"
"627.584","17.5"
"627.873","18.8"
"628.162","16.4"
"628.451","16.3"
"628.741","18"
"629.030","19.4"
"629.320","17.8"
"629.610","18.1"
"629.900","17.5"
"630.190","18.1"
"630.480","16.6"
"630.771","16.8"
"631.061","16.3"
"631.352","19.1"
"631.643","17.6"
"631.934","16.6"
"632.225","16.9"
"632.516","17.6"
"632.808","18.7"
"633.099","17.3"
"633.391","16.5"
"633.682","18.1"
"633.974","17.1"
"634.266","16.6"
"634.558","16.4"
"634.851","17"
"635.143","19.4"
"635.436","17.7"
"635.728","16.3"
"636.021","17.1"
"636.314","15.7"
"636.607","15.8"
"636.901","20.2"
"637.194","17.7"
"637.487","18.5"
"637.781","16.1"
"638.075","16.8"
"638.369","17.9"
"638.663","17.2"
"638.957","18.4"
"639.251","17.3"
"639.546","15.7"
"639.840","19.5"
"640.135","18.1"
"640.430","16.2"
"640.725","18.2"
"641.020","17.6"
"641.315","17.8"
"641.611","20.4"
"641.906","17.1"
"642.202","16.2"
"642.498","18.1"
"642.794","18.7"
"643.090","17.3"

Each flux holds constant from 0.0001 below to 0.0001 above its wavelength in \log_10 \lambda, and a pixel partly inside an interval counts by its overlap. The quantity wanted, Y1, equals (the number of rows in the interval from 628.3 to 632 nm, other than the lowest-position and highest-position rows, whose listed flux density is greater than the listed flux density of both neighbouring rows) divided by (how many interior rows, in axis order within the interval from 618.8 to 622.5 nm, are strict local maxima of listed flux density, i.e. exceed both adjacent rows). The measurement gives 1.67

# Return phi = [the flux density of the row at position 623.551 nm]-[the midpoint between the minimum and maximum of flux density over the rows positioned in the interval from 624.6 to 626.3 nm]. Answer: 0.2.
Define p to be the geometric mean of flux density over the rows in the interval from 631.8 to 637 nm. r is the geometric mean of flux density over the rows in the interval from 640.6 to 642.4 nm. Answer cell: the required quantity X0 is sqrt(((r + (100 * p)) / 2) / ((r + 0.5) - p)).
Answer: 28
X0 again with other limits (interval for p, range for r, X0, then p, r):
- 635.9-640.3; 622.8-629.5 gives 106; 17.4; 17.0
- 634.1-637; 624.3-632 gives 40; 17.2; 17.2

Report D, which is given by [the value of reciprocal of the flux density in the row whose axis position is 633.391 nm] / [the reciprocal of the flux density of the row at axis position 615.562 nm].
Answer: 0.99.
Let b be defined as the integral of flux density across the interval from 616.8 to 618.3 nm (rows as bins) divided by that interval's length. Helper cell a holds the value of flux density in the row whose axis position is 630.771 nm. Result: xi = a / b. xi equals 0.98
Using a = 16.8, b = 17.2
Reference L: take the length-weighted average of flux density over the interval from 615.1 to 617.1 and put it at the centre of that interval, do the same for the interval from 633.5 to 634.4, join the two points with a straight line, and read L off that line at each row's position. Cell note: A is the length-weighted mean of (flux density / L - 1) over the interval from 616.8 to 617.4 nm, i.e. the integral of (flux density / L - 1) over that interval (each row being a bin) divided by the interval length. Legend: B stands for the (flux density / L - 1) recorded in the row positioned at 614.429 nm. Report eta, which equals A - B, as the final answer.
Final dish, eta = 0.06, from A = 0.056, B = -0.004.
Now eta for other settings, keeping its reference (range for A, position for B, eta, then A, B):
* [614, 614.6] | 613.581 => -0.07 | -0.002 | 0.073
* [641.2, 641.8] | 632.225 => 0.12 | 0.098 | -0.020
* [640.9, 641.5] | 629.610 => -0.02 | 0.031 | 0.051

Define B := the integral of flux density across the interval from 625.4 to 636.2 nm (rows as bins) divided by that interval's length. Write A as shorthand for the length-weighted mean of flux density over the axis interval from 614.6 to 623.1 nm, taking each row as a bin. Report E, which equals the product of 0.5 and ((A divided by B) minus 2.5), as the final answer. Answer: -0.760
